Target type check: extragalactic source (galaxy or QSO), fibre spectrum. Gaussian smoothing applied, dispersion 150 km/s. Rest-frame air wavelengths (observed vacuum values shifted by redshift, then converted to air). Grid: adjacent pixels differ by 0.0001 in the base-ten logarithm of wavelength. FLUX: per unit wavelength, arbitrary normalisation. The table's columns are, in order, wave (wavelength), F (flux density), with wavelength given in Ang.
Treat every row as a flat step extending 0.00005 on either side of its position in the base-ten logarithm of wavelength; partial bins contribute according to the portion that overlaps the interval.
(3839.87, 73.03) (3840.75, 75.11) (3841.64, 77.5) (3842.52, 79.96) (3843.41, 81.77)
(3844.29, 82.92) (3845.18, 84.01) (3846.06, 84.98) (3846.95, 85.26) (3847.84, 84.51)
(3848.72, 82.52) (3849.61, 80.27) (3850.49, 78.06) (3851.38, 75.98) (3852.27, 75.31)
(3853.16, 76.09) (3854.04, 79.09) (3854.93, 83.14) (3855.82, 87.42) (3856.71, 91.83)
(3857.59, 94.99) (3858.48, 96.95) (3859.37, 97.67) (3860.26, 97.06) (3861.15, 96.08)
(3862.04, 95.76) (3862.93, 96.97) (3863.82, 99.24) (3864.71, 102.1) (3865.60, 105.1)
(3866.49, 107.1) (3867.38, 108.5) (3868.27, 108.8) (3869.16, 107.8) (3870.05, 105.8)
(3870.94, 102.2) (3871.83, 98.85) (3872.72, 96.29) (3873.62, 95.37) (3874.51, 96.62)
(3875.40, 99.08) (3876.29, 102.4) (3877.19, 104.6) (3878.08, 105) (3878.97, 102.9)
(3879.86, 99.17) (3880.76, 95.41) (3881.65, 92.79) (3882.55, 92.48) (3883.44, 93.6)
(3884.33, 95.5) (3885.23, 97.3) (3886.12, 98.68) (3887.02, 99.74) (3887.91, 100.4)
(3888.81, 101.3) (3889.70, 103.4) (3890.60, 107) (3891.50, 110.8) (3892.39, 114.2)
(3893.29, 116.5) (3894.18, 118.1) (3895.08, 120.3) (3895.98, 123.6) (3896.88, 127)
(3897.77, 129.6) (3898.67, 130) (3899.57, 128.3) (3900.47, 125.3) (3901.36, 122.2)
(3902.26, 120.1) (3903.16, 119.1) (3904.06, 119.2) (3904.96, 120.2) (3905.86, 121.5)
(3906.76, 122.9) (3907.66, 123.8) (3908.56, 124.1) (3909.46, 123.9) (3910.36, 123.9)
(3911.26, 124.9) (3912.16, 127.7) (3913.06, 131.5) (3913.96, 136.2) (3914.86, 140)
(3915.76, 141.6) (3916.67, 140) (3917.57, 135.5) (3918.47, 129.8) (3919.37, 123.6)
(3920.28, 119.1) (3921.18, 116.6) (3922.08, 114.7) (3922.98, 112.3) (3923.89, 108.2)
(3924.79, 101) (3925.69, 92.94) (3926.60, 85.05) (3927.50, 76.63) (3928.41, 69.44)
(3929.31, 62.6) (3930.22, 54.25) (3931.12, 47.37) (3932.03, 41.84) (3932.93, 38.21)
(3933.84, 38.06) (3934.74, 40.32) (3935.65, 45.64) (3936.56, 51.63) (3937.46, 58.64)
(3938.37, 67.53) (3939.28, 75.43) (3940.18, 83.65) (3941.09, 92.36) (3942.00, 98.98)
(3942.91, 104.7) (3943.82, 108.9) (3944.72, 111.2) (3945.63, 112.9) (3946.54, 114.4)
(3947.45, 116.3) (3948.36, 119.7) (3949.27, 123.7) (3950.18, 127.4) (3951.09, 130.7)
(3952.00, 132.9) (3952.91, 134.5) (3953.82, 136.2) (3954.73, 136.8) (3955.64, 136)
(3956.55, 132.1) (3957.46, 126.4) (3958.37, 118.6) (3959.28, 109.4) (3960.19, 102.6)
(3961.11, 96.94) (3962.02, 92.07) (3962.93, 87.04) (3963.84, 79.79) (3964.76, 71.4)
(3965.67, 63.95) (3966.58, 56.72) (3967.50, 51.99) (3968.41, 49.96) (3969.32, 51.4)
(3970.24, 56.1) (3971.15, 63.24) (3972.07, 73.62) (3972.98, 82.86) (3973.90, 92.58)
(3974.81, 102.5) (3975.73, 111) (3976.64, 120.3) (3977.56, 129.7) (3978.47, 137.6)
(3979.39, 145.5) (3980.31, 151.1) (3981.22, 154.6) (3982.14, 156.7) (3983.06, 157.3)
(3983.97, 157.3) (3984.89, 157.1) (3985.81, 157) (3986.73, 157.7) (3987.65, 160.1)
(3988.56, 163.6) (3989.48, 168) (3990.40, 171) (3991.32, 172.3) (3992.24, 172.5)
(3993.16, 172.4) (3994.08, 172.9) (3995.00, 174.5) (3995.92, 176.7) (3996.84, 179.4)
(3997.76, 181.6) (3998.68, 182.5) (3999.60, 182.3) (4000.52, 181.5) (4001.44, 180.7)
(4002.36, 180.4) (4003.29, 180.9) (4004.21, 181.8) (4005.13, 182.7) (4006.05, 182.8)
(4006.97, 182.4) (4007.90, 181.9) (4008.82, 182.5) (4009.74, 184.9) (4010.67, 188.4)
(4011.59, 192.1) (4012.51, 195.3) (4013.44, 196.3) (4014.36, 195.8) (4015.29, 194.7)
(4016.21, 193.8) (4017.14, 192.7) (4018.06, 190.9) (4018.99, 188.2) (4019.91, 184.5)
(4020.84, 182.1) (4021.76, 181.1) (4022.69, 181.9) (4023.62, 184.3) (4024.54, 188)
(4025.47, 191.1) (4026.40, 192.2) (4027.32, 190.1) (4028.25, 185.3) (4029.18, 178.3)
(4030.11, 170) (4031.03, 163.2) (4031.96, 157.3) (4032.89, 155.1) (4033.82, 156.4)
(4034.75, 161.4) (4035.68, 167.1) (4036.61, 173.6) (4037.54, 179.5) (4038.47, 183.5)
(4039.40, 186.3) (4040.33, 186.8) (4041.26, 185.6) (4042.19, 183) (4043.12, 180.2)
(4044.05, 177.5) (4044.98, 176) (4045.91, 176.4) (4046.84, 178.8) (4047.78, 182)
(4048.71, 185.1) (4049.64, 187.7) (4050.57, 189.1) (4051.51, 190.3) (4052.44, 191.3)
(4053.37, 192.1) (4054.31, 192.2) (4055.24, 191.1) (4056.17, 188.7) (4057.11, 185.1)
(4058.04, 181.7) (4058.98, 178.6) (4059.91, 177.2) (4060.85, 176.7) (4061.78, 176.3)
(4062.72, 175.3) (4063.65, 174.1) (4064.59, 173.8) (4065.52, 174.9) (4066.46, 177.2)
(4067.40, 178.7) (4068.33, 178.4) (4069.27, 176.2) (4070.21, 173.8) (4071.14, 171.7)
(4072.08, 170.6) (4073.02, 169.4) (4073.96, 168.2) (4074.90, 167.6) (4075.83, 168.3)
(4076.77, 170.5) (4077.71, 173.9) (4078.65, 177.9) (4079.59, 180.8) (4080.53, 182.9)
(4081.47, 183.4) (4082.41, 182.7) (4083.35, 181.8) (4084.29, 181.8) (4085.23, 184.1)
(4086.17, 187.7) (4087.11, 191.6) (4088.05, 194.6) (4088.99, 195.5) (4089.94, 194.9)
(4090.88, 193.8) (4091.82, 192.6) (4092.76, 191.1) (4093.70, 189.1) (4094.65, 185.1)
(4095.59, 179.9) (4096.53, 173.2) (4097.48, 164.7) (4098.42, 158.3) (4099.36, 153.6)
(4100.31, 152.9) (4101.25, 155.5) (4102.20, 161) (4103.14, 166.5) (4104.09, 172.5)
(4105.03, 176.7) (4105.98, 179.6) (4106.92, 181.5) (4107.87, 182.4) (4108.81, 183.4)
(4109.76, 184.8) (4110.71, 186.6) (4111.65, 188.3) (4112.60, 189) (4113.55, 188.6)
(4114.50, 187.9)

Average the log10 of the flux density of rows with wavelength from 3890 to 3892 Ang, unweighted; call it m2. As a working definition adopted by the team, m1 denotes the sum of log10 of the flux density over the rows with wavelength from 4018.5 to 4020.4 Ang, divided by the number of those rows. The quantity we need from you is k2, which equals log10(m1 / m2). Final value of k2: 0.05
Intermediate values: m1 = 2.3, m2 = 2.04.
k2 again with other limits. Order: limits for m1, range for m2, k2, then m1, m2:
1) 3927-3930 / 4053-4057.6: -0.09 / 1.8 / 2.28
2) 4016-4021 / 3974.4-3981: 0.03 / 2.3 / 2.10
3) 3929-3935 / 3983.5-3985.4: -0.12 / 1.7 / 2.20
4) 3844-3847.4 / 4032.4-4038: -0.06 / 1.9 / 2.22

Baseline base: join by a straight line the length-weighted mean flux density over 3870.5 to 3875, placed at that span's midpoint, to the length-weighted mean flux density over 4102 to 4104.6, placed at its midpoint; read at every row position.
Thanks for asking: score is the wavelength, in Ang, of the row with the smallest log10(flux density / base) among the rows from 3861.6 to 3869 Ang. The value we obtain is 3862.04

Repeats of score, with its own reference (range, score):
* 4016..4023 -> 4021.76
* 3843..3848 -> 3843.41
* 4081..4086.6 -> 4084.29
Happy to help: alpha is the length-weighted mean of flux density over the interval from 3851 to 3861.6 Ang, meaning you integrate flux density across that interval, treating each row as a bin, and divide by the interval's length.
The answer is 88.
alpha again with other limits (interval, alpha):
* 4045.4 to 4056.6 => 187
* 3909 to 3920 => 131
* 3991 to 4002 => 178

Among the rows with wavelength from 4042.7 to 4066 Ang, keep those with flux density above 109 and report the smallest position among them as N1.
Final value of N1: 4043.12 Ang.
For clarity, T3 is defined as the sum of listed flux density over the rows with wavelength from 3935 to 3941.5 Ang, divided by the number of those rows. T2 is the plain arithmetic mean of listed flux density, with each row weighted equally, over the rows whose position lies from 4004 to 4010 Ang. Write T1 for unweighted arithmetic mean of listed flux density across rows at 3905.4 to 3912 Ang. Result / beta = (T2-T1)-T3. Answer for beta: -9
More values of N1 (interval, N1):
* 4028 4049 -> 4028.25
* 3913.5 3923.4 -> 3913.96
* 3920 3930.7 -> 3920.28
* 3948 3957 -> 3948.36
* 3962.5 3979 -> 3975.73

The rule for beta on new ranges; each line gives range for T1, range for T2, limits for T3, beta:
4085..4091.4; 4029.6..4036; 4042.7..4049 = -210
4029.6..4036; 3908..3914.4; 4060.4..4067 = -210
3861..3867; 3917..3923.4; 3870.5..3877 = -77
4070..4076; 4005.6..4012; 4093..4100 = -157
